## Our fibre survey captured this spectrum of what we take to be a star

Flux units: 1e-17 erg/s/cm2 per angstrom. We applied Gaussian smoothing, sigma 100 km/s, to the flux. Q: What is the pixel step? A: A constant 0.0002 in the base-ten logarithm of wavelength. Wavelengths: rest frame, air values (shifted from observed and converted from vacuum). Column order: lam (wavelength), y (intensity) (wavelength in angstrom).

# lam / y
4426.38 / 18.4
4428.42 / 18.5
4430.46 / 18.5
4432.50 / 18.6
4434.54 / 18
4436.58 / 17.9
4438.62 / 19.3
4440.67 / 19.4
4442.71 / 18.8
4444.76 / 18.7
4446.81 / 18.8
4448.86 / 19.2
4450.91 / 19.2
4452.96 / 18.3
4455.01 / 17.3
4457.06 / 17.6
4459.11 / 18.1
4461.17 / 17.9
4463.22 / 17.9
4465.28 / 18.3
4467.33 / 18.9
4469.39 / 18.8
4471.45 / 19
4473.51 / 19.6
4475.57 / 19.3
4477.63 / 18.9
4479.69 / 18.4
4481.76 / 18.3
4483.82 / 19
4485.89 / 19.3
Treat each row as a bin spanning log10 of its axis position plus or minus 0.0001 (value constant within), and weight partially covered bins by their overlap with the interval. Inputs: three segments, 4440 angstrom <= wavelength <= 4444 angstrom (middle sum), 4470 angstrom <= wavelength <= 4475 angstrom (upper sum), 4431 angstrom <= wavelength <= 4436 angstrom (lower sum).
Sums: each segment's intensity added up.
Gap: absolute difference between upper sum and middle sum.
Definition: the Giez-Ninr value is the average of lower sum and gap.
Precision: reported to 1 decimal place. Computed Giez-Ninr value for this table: 18.5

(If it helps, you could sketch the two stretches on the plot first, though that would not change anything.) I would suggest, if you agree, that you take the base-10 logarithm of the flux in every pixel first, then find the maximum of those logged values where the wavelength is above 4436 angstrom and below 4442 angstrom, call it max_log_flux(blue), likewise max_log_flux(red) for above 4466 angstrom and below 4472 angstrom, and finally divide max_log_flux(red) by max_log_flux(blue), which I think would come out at 0.993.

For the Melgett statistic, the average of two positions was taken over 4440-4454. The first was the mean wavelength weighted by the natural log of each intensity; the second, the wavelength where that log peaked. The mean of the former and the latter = 4443.7 angstrom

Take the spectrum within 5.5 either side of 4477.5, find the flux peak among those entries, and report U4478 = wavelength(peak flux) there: 4473.51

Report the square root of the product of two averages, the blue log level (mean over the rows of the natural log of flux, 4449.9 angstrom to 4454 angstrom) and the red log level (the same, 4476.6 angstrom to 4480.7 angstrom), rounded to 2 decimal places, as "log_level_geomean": 2.93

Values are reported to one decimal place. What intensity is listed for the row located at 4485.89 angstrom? 19.3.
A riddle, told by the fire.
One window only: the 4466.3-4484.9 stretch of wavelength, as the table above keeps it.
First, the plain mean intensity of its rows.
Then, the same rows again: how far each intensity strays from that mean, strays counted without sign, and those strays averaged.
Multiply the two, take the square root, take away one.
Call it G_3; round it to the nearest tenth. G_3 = 1.3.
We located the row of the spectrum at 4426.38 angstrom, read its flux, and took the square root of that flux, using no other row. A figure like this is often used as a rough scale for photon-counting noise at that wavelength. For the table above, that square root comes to 4.29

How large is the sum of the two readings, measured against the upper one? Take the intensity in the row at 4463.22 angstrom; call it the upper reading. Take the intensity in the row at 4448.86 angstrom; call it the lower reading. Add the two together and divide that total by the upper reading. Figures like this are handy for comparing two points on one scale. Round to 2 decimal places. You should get 2.07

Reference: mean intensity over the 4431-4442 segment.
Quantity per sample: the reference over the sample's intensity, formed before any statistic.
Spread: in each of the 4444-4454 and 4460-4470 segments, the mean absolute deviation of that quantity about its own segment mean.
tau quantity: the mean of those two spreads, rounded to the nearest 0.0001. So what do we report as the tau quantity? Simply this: 0.0183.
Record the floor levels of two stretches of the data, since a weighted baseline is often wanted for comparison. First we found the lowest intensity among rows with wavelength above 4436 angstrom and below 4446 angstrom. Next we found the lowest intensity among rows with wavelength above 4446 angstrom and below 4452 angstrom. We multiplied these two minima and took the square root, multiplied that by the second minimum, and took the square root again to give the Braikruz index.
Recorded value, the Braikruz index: 18.57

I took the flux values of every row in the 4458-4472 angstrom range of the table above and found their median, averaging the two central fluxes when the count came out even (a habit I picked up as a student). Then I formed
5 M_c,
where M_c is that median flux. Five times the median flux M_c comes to 91.5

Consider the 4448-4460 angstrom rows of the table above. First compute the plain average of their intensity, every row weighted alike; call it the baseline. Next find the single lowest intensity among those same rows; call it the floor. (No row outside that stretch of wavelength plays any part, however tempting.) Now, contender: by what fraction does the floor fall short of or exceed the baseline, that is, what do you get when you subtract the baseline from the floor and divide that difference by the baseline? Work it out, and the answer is -0.054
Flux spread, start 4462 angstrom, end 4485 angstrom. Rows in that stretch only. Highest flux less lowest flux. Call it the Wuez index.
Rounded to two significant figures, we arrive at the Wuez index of 1.7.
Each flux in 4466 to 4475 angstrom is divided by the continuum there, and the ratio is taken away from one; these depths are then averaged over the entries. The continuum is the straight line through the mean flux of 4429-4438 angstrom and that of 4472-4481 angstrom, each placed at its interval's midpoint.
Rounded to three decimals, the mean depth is -0.007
